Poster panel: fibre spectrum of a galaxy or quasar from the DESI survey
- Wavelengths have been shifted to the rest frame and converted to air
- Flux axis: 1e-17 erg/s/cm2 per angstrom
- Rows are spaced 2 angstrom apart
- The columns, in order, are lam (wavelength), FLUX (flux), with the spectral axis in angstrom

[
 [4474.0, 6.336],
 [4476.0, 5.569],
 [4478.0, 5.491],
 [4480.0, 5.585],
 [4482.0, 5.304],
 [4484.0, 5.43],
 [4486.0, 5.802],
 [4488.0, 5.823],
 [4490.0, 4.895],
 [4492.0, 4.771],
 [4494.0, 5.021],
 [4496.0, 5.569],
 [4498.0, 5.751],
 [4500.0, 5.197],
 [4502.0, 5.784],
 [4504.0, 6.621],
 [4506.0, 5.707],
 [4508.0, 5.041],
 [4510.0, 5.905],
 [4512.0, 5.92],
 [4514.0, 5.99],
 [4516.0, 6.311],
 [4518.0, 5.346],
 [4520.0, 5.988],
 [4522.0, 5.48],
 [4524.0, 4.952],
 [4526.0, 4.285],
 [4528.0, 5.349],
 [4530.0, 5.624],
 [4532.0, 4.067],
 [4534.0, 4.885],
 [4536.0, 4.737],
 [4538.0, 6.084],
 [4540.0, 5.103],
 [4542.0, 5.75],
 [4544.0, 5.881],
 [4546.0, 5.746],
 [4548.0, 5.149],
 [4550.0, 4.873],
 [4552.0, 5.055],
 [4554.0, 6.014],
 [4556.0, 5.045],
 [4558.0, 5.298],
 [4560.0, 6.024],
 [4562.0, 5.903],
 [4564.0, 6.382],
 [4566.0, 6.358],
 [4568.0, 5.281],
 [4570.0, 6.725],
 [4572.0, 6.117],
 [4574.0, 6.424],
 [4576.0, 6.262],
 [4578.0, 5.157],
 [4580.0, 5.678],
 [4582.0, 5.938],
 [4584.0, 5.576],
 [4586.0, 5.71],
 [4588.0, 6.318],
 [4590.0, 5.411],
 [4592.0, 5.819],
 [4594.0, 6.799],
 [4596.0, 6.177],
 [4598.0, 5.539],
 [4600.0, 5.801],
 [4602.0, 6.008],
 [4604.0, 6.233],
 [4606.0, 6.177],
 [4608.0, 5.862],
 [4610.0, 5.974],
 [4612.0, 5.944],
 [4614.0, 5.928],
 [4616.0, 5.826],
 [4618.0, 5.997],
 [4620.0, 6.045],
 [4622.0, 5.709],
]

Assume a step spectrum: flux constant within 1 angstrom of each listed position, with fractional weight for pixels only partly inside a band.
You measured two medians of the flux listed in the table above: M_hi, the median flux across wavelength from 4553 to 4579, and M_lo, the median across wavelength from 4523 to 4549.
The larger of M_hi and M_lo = 6.02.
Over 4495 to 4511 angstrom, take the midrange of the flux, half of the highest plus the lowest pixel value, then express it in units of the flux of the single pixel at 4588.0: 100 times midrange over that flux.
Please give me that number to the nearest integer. 92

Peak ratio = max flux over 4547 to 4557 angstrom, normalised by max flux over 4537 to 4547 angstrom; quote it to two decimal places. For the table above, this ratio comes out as 0.99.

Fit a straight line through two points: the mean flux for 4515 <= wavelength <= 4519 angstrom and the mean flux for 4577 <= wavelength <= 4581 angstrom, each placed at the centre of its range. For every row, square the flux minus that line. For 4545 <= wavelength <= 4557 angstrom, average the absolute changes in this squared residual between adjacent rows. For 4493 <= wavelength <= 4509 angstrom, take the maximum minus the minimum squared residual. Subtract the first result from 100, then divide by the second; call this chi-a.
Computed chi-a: 111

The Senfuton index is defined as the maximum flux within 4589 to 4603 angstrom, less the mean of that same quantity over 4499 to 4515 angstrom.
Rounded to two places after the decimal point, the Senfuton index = 1.03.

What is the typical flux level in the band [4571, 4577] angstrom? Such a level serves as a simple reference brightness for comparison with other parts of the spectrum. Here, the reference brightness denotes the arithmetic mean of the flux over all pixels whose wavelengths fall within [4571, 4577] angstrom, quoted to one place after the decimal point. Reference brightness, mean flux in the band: 6.3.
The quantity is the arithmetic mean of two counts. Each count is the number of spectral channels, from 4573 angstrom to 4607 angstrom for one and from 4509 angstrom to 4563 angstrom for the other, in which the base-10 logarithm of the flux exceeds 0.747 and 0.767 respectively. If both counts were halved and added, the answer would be 11.5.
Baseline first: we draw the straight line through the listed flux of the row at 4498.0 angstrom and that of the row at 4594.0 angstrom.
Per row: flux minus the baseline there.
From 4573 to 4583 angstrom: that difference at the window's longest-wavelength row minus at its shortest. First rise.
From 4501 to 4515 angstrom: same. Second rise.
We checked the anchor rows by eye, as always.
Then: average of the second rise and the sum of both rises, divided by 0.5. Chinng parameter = -0.4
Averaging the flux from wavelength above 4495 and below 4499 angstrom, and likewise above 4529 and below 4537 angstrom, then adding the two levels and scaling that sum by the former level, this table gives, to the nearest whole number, 59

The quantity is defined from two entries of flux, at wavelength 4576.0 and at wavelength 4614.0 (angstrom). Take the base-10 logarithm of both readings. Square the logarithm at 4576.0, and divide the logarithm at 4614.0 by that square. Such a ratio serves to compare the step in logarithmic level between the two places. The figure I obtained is 1.22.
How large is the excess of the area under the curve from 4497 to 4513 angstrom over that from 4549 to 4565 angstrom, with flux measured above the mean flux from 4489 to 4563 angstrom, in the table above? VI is 3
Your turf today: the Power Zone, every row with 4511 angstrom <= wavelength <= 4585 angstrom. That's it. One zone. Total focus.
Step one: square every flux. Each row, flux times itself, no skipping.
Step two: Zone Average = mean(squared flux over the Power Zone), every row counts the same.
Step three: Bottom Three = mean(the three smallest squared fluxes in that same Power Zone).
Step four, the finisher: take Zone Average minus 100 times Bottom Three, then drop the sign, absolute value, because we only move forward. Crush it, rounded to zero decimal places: 1880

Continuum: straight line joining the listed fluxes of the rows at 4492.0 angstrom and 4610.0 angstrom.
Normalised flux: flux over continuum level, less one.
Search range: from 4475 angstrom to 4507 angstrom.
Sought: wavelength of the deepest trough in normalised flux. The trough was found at 4492.0 angstrom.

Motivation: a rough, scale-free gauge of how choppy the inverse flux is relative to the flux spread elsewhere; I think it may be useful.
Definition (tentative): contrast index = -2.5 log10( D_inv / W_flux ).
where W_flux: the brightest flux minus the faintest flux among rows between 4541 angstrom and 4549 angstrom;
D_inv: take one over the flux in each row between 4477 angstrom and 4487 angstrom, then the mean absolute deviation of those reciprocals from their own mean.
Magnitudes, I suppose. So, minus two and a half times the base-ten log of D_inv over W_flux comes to 5.54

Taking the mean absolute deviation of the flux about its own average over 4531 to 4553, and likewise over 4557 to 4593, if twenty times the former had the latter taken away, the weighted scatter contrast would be 9.1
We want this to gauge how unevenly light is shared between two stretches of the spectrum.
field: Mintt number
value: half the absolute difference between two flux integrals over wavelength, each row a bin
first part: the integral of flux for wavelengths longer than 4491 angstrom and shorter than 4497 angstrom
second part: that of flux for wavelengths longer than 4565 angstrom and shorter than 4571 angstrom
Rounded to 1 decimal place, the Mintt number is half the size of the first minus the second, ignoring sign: 3.0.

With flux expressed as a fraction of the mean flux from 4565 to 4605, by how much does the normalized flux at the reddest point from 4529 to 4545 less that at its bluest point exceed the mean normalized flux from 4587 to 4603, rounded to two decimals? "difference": -0.96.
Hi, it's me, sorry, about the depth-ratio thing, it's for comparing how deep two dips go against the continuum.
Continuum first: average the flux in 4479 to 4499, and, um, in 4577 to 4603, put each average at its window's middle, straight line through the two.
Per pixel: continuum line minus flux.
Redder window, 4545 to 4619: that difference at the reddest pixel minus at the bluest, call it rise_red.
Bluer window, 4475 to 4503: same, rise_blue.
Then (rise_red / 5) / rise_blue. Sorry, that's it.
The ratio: -0.13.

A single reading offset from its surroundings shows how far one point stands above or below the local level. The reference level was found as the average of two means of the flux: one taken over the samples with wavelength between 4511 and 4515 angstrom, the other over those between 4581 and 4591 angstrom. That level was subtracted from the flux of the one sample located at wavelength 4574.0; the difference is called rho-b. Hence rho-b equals 0.55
